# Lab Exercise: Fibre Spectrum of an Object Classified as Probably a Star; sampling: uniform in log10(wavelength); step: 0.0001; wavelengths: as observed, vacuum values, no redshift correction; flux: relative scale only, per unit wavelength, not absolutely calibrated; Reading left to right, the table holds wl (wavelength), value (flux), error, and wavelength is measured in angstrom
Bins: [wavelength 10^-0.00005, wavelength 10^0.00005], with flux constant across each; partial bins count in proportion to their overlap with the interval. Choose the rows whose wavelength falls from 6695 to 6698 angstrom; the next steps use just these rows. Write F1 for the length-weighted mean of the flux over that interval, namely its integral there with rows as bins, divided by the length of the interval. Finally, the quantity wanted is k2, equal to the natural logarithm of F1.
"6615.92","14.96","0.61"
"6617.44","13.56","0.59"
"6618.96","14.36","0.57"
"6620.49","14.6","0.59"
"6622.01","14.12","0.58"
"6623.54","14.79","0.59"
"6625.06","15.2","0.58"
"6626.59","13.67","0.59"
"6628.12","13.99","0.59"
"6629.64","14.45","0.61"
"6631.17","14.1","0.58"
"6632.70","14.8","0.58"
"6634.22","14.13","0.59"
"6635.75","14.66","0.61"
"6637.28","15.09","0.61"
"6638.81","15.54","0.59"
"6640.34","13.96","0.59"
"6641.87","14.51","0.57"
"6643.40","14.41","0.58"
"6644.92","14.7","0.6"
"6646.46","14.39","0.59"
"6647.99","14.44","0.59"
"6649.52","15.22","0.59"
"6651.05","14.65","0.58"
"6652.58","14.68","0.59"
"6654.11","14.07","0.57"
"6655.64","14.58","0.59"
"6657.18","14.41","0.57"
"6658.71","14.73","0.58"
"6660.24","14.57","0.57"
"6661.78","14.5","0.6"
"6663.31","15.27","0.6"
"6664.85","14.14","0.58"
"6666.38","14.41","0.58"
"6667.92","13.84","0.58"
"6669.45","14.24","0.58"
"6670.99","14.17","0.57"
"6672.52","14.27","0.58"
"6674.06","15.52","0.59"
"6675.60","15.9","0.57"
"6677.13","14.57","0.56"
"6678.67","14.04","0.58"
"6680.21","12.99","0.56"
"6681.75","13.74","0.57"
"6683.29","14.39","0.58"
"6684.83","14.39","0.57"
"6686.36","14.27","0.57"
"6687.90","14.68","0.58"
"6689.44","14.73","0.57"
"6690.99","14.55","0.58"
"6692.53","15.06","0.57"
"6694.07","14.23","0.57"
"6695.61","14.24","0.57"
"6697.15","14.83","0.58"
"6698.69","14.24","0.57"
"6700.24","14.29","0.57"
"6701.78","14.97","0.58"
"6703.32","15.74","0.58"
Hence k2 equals 2.68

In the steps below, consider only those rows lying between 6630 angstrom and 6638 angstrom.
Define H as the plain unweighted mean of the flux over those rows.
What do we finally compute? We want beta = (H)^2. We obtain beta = 211.9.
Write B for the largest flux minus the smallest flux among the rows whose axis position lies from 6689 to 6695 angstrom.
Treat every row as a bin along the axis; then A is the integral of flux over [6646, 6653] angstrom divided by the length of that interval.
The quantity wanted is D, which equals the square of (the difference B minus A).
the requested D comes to 192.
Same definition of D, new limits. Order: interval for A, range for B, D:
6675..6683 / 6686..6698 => 179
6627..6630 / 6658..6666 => 169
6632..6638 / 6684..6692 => 202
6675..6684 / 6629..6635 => 183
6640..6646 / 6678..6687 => 170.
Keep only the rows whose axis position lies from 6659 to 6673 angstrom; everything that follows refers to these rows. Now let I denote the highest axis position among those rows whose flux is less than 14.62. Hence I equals 6672.52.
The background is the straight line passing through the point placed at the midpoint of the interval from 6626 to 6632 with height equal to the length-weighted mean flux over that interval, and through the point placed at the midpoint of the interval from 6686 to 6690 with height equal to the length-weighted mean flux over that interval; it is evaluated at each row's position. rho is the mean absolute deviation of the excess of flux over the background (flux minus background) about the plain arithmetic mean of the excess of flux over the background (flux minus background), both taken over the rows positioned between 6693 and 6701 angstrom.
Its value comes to 0.19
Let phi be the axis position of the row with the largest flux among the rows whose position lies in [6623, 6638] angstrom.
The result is 6625.06 angstrom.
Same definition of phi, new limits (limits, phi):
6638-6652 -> 6638.81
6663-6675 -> 6674.06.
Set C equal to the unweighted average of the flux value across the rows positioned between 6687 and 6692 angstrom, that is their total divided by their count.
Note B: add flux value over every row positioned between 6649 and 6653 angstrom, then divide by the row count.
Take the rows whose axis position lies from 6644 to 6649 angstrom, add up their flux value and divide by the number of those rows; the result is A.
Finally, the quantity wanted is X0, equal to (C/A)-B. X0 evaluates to -13.84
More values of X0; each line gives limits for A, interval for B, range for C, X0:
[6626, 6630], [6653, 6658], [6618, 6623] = -13.33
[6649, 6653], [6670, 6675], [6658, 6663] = -13.67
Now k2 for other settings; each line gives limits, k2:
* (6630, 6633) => 2.66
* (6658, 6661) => 2.69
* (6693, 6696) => 2.66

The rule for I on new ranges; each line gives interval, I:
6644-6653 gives 6647.99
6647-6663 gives 6661.78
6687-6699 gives 6698.69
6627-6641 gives 6640.34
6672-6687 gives 6686.36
